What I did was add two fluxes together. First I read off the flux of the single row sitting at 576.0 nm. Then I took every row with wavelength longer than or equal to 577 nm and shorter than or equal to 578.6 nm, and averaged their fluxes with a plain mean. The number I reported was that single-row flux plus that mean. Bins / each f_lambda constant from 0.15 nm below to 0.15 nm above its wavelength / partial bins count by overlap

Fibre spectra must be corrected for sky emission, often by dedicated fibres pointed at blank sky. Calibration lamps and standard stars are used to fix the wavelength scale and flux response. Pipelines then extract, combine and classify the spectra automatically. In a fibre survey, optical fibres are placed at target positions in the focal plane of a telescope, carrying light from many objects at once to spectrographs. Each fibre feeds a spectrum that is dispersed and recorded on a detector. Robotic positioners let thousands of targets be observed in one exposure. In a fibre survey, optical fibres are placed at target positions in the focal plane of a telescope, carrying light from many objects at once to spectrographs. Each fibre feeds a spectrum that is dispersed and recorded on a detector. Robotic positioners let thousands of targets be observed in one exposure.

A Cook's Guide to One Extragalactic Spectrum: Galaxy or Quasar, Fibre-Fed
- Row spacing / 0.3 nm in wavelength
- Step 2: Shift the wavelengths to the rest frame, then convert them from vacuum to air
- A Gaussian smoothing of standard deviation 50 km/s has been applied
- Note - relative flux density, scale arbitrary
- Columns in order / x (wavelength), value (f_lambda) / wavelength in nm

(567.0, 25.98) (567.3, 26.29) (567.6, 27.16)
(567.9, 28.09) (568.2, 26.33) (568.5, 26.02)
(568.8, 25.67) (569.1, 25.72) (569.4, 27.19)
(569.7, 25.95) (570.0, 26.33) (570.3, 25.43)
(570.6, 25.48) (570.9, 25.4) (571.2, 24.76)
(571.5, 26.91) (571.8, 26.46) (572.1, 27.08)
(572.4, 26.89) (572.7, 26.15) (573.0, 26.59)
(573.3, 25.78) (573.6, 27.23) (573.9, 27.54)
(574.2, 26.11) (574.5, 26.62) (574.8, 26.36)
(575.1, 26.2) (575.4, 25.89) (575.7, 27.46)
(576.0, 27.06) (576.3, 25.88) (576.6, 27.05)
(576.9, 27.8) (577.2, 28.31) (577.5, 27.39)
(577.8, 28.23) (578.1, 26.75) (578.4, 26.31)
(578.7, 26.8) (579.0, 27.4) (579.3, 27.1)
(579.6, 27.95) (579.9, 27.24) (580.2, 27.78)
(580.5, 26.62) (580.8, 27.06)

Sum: 54.5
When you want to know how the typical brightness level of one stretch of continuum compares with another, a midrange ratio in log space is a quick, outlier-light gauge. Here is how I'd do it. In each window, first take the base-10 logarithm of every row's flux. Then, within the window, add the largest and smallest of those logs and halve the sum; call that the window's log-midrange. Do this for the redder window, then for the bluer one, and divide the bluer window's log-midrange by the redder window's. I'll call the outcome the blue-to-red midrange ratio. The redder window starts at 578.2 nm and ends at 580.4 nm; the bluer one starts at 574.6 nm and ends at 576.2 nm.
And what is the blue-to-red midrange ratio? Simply 0.99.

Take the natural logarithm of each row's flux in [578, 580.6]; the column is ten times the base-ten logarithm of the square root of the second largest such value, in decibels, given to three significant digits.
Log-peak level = 2.61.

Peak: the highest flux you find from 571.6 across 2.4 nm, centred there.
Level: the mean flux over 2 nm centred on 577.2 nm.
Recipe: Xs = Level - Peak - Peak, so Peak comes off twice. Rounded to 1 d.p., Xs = -26.8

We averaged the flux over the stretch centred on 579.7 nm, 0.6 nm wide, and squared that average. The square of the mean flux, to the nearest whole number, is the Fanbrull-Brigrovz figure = 761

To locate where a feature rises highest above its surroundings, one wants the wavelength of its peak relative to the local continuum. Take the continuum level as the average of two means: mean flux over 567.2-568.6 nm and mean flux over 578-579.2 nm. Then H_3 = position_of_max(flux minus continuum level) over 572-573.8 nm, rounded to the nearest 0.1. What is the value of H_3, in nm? 573.6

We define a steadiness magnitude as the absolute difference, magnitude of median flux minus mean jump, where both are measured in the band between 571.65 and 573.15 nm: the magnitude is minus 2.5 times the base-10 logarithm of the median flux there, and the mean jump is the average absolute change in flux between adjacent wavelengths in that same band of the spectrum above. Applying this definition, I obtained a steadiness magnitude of 4.1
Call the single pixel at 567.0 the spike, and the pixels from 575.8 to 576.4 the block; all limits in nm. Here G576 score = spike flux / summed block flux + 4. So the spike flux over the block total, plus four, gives 4.49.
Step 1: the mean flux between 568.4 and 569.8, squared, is 682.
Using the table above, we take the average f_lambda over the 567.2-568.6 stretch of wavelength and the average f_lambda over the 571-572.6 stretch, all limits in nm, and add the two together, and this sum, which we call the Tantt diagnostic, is 53.2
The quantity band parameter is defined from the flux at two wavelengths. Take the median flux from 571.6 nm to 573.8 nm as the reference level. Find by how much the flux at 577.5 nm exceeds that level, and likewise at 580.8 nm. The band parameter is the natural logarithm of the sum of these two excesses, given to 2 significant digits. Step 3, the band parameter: 0.24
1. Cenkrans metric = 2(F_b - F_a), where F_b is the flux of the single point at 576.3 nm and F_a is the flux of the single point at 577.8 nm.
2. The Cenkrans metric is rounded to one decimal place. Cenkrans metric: -4.7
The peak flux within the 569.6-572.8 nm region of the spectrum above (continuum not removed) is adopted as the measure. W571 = 27.08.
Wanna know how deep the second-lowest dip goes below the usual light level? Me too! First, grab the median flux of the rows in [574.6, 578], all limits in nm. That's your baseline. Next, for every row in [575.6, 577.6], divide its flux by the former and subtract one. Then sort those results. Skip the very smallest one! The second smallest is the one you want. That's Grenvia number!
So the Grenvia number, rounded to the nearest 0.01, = 0.00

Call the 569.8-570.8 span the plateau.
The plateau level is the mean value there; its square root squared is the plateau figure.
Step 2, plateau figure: 25.7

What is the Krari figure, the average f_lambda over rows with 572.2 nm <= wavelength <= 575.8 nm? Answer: 26.6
